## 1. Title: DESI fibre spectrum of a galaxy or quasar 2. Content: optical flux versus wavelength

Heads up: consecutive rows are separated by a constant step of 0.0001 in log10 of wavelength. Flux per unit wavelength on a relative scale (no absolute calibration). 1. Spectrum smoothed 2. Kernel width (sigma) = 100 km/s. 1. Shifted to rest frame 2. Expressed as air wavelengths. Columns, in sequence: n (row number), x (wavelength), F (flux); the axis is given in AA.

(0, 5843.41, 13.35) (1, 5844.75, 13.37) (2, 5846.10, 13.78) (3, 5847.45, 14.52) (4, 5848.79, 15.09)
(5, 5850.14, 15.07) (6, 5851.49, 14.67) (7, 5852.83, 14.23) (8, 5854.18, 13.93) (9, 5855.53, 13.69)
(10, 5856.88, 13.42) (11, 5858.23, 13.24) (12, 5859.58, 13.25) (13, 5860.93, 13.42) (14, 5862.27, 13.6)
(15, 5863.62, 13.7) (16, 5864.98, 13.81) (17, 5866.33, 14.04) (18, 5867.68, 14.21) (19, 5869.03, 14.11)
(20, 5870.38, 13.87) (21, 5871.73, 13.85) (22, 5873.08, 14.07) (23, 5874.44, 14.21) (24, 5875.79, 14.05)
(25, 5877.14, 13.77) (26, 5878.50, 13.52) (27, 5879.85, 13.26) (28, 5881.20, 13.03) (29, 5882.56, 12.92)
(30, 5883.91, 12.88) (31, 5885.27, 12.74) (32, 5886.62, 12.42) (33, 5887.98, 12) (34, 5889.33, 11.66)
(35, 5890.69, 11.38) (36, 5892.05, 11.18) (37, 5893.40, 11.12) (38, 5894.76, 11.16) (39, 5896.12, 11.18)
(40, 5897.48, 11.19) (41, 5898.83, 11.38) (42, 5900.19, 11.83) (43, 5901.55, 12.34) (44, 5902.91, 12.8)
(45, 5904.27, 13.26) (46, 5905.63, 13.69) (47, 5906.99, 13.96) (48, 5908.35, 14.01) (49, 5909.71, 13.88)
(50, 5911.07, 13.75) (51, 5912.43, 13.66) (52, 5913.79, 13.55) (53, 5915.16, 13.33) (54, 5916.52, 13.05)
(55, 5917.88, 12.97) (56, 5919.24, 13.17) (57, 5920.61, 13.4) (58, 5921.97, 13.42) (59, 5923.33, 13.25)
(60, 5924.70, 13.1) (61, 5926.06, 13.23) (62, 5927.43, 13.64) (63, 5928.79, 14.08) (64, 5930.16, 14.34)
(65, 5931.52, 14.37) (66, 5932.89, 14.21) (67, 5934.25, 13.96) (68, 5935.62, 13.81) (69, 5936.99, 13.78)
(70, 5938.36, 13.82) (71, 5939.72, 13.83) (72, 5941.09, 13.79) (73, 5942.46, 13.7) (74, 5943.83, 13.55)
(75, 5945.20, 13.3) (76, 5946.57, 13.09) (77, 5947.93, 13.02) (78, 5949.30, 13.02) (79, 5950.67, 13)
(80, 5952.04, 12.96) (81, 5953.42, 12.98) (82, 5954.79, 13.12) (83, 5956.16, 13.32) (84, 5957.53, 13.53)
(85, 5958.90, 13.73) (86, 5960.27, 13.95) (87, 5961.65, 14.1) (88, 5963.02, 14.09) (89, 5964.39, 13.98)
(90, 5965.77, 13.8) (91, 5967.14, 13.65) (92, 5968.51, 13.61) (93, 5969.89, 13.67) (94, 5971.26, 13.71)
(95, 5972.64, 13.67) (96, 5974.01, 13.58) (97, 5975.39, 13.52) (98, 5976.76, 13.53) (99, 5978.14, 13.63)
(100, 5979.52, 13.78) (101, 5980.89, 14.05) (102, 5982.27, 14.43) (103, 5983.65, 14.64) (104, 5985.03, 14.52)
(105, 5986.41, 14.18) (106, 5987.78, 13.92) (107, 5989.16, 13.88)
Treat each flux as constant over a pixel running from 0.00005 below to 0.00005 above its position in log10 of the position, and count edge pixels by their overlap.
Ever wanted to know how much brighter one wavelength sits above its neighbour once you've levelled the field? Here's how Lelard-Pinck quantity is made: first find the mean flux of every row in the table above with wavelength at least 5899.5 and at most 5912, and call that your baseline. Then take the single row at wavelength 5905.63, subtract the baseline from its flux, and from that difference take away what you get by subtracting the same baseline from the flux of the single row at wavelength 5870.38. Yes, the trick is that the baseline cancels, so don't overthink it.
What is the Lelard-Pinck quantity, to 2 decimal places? -0.18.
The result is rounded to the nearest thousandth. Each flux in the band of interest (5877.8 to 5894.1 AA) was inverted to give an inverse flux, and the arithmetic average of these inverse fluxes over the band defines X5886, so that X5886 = 0.081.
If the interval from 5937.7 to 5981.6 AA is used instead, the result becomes 0.074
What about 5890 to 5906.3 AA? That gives 0.085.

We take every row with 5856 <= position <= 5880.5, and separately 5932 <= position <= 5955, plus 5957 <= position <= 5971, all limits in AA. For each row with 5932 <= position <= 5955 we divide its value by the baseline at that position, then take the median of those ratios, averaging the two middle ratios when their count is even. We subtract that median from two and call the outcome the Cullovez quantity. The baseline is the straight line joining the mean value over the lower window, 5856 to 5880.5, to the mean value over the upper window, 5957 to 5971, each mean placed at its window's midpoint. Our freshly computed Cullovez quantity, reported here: 1.02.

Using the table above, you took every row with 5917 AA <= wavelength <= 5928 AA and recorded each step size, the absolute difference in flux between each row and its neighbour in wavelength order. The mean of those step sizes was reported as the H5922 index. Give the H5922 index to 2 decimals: 0.19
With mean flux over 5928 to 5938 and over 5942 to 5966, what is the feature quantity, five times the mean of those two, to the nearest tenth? 68.8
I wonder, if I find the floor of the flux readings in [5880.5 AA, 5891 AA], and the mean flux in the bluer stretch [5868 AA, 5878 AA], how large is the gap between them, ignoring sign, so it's 2.6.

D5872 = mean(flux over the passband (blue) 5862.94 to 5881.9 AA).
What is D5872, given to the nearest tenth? 13.8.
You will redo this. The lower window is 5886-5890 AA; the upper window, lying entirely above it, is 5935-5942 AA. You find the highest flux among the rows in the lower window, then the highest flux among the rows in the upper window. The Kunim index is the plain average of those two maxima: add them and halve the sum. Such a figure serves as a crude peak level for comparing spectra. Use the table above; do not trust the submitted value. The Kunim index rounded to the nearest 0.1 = 13.1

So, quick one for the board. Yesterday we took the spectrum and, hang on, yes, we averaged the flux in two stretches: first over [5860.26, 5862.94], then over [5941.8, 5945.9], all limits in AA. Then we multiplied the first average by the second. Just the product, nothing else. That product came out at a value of 183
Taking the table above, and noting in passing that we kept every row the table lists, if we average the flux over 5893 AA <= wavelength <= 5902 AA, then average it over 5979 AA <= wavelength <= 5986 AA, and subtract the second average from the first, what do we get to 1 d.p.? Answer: -2.8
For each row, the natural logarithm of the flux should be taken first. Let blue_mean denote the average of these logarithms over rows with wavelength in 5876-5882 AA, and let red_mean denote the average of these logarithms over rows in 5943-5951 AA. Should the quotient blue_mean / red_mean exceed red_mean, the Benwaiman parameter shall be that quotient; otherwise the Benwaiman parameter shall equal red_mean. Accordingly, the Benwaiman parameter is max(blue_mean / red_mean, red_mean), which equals 2.58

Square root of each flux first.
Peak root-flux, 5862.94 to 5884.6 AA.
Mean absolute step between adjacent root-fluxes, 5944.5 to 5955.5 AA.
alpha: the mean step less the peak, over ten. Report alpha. -0.376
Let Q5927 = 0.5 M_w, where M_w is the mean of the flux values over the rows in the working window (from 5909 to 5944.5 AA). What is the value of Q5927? 6.82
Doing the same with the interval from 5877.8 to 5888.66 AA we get 6.42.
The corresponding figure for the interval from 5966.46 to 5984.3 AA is 6.90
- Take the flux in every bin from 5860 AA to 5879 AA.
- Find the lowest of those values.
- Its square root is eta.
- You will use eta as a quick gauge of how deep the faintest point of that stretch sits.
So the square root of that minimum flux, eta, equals 3.66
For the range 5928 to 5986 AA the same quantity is 3.60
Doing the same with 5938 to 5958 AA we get 3.60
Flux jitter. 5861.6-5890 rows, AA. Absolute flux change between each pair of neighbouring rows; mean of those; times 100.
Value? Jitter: 19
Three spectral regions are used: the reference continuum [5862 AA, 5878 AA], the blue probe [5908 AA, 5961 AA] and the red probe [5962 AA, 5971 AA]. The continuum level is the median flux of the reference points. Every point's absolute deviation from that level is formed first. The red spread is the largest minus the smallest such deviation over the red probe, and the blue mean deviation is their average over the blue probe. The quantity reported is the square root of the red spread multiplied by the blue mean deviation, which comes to 0.40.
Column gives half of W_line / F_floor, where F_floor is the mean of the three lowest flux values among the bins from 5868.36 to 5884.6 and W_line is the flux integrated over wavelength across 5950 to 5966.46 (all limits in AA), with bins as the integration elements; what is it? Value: 8.6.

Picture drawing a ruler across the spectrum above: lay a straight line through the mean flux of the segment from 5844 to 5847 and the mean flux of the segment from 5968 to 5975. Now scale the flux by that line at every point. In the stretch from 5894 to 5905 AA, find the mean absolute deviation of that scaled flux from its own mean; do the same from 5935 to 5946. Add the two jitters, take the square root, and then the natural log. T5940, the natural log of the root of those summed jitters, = -1.41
